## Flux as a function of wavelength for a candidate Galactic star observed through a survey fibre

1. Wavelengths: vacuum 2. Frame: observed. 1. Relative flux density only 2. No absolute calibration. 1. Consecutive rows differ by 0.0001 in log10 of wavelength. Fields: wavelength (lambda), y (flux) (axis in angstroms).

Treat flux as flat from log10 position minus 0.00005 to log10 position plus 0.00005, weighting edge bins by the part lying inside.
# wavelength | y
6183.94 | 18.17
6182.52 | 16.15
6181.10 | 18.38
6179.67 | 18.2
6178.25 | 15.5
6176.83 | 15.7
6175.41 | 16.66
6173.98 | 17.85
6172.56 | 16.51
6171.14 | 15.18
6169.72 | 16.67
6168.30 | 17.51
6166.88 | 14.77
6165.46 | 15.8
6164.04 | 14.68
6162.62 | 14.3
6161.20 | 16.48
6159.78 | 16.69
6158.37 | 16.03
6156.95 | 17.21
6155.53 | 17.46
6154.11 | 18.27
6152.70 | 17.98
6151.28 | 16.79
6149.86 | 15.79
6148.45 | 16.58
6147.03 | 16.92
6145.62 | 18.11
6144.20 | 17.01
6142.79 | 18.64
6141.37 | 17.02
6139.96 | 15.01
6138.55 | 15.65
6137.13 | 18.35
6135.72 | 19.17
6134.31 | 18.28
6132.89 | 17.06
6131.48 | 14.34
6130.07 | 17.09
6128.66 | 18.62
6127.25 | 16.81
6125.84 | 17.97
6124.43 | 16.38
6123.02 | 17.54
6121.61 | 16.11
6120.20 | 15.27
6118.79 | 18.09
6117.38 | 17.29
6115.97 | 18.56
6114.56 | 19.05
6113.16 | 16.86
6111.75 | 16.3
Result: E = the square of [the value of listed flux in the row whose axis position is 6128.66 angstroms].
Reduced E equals 347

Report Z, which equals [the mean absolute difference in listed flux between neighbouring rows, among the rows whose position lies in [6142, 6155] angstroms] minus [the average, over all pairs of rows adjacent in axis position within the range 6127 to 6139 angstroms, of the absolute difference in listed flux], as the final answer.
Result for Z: -0.86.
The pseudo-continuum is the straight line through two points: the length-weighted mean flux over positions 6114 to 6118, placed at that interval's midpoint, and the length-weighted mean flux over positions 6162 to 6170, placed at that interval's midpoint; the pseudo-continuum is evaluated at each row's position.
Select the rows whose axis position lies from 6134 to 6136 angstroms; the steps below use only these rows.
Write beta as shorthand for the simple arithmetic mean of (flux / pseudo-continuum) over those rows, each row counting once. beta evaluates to 1.09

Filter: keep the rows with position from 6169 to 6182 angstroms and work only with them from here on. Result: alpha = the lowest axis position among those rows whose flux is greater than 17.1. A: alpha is 6173.98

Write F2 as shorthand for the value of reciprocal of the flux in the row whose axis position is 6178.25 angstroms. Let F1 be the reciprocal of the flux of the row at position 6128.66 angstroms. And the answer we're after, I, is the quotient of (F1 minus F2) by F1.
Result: -0.20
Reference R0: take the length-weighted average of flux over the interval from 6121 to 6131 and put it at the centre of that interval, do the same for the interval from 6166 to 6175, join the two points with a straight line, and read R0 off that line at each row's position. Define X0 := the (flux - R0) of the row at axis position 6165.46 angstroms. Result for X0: -0.7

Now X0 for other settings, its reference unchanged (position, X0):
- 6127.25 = -0.3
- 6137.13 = 1.4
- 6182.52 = 0.0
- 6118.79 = 0.8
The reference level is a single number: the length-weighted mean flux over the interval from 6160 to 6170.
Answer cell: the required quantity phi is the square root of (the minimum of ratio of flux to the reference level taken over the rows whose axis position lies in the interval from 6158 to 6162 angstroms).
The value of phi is 1.01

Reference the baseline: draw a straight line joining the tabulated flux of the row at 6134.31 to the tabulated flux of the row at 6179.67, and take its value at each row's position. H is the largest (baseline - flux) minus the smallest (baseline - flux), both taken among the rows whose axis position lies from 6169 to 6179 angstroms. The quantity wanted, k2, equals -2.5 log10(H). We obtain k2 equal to -1.07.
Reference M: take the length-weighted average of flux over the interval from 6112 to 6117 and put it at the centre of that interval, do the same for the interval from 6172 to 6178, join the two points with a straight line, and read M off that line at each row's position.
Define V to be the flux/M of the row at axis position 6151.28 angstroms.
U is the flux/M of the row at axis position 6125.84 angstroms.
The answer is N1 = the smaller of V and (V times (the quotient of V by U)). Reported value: 0.95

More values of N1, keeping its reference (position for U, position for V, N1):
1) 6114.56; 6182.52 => 0.91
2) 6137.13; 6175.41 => 0.96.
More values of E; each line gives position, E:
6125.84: 323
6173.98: 319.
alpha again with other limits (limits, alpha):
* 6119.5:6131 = 6123.02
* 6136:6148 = 6137.13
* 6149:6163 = 6152.70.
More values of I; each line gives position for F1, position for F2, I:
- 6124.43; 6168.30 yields 0.06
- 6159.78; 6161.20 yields -0.01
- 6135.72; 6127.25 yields -0.14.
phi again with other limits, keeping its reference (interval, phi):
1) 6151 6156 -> 1.03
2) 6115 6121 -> 0.98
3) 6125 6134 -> 0.95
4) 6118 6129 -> 0.98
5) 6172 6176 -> 1.02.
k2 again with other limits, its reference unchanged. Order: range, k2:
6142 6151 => -1.13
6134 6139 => -1.36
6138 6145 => -1.40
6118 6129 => -1.32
